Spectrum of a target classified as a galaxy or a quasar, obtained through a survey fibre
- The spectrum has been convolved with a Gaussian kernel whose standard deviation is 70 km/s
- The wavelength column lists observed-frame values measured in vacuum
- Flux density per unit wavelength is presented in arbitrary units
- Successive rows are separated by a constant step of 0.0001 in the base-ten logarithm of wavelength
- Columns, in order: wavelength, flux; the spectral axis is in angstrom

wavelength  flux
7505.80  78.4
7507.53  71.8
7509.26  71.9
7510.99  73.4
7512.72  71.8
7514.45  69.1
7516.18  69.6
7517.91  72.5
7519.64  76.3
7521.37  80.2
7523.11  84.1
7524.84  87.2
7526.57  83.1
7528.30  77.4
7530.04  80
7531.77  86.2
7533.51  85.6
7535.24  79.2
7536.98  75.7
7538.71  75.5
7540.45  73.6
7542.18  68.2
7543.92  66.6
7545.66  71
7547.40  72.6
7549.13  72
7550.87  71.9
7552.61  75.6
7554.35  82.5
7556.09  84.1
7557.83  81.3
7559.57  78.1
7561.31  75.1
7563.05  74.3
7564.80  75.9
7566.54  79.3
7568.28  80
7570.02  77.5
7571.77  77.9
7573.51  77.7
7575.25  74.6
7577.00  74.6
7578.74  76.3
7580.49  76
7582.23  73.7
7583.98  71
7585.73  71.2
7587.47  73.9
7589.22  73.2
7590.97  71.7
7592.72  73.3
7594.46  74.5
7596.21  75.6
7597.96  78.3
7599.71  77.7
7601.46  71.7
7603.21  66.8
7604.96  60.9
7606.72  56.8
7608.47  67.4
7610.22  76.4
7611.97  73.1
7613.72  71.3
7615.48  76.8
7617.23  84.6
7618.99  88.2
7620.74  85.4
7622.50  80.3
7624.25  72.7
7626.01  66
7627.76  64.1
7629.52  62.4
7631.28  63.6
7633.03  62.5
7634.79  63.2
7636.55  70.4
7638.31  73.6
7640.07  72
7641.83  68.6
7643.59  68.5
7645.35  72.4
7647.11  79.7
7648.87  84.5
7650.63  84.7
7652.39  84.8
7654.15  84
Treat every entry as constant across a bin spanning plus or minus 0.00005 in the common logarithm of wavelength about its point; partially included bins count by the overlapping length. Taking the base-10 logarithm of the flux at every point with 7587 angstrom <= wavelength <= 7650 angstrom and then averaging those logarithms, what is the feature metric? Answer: 1.86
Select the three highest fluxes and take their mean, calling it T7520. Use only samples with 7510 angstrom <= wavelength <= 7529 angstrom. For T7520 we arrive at 85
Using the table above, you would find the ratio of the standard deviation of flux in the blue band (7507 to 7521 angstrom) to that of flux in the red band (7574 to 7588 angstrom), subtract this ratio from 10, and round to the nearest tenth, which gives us 8.9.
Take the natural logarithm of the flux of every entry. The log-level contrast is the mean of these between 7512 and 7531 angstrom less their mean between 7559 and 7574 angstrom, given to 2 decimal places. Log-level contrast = 0.00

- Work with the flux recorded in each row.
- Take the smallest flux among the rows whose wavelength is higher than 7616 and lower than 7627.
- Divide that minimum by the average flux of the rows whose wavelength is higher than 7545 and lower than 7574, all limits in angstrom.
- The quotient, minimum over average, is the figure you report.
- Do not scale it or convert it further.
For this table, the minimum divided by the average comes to 0.86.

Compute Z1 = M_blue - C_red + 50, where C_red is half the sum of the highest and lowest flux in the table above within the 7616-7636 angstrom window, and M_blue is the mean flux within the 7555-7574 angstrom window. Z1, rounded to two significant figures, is 53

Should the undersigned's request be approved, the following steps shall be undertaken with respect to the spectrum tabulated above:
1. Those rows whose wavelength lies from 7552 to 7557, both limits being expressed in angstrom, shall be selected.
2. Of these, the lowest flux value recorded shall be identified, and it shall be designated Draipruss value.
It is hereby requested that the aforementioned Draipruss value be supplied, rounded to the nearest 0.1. 75.6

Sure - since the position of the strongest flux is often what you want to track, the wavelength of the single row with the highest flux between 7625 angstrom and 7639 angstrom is 7638.31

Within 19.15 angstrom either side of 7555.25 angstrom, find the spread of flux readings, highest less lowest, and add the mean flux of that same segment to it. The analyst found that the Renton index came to 93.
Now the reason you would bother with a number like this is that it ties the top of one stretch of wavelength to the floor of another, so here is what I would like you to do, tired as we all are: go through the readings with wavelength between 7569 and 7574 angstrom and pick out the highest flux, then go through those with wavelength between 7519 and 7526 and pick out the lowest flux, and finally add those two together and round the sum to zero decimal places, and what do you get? 154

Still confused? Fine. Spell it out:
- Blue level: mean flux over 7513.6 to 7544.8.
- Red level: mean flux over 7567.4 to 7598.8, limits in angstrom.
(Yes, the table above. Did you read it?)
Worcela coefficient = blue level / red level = 1.03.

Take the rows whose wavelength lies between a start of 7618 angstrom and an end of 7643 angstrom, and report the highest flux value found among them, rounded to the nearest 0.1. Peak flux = 88.2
